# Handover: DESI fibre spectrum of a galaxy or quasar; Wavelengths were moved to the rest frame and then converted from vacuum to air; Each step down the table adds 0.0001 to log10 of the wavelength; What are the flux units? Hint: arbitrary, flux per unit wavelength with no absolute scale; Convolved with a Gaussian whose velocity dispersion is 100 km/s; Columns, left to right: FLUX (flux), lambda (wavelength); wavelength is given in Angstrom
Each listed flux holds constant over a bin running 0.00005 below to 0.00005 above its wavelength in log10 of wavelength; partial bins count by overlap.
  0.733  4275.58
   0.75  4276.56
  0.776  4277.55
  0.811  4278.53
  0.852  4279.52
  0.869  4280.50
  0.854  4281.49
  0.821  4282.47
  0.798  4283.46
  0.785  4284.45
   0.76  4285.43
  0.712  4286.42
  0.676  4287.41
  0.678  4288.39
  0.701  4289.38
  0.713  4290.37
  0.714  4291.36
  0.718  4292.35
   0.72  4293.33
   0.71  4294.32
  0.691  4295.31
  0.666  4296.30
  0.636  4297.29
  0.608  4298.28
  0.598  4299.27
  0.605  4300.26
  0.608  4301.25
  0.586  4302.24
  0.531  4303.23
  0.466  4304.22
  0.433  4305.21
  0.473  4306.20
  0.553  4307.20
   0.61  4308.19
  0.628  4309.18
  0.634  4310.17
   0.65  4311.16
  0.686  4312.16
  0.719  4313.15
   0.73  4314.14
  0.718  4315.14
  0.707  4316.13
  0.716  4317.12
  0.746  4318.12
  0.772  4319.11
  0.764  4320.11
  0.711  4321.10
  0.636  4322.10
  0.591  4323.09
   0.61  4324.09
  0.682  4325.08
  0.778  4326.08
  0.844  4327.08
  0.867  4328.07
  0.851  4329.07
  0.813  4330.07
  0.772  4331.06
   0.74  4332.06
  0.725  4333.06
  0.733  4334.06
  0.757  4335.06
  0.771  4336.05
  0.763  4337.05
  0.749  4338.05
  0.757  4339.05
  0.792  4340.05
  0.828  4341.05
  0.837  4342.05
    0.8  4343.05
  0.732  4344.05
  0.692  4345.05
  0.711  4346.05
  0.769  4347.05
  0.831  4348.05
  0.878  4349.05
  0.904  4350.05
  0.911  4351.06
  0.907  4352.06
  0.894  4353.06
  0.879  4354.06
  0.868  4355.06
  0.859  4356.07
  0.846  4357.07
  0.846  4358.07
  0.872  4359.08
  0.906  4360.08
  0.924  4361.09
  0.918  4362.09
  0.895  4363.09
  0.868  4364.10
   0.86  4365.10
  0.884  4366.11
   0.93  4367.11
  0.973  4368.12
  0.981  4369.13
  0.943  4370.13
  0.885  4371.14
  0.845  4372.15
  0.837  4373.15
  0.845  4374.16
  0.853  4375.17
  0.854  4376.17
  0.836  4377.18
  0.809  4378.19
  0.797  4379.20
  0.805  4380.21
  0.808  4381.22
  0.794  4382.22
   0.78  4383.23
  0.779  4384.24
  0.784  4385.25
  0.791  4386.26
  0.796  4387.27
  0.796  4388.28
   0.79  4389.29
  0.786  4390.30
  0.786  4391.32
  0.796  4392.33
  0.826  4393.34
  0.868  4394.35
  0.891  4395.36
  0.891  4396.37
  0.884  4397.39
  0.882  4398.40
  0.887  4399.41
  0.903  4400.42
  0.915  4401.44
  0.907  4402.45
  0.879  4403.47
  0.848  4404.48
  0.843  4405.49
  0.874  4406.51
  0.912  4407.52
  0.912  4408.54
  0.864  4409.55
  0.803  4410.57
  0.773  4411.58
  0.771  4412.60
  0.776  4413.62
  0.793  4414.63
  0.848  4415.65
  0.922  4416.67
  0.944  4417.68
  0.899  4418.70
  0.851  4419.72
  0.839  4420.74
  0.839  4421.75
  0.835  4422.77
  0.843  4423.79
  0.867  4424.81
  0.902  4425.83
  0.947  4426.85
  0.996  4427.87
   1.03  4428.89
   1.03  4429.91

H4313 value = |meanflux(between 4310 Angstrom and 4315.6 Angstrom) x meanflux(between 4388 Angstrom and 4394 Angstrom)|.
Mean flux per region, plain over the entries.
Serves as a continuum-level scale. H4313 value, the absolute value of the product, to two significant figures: 0.55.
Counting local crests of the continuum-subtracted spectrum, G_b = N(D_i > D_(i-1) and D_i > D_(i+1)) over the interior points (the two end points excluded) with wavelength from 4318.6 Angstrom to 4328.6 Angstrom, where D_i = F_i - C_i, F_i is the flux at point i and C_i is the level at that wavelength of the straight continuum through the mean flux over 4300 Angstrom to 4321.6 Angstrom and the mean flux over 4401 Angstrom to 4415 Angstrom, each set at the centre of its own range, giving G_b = 0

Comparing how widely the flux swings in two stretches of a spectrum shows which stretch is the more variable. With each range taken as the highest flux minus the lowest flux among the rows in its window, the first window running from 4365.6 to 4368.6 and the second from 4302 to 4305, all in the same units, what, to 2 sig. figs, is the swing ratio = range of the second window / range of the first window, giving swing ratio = 1.3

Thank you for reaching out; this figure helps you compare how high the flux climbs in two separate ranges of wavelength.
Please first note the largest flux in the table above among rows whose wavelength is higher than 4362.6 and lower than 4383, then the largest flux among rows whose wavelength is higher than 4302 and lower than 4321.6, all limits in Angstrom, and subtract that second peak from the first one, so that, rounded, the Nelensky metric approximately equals 0.21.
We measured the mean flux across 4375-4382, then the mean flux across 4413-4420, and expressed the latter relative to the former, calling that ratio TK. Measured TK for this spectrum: 1.05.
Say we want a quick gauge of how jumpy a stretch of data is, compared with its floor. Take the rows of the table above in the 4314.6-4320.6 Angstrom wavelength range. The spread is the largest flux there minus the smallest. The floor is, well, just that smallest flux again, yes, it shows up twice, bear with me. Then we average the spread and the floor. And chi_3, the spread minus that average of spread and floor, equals -0.32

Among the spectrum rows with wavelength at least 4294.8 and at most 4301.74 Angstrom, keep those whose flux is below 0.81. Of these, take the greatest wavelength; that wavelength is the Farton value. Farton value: 4301.25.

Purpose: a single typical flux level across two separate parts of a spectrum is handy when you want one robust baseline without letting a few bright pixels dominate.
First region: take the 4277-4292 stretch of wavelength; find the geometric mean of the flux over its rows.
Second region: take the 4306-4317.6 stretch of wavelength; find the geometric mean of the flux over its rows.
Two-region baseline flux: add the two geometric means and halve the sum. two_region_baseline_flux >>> 0.71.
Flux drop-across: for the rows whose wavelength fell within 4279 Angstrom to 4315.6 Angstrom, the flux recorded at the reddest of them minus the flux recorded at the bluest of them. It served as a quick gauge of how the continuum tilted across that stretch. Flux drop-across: -0.13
